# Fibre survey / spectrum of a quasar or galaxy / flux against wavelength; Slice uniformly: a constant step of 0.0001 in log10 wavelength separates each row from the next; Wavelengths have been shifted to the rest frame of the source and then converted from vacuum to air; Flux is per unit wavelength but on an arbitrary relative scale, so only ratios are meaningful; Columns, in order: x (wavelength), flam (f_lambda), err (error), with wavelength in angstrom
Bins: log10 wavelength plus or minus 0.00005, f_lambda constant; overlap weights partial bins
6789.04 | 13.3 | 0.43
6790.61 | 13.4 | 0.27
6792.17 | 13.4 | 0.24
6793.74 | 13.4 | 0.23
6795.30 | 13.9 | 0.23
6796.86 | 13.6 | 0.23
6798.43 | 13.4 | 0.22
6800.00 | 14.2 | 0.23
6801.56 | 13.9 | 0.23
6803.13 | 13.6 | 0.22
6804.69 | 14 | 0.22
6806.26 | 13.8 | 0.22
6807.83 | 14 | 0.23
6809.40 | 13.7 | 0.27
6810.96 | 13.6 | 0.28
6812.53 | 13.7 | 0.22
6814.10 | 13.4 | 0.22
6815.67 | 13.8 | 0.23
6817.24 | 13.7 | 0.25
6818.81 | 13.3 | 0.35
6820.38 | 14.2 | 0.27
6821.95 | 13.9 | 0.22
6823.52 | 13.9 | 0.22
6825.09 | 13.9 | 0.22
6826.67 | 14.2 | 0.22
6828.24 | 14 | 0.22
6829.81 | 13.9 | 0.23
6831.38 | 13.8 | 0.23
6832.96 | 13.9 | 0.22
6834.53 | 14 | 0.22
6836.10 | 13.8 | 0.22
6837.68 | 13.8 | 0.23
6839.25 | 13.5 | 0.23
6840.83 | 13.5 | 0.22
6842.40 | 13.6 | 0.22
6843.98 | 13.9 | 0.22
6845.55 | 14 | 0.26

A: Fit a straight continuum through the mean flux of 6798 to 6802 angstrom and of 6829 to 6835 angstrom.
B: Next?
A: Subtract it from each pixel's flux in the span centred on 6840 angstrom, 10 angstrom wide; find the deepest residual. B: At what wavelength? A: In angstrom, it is 6840.83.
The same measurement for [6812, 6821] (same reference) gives 6818.81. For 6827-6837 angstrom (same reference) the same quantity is 6836.10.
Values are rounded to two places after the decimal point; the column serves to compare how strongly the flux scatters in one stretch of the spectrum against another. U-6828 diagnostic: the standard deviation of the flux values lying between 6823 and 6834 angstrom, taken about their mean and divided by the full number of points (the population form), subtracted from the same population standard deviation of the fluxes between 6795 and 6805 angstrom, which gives 0.14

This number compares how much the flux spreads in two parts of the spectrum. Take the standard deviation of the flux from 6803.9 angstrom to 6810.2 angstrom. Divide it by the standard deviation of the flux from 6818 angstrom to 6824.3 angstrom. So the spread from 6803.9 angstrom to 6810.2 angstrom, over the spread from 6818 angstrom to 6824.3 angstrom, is 0.40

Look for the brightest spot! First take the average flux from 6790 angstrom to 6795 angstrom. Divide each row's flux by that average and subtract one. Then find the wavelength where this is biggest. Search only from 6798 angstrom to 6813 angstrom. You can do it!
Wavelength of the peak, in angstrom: 6800.00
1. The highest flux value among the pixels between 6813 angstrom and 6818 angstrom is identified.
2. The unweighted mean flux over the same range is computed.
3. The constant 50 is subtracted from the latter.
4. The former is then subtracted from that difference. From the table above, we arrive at -50.17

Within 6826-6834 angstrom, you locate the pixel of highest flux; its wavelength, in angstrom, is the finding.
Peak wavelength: 6826.67 angstrom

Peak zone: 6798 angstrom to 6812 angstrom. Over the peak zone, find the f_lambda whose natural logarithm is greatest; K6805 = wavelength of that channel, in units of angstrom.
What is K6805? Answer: 6800.00 angstrom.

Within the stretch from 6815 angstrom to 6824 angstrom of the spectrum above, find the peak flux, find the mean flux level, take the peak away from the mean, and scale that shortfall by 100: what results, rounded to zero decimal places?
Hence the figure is -40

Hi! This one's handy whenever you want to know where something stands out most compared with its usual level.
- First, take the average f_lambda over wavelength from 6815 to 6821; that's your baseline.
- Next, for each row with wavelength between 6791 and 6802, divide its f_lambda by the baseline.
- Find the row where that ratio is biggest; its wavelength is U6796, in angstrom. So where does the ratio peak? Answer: 6800.00 angstrom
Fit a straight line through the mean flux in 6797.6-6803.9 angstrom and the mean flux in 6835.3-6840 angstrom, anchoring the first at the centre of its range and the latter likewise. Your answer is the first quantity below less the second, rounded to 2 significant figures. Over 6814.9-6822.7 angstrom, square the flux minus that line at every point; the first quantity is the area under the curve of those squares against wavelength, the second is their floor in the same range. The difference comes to 0.69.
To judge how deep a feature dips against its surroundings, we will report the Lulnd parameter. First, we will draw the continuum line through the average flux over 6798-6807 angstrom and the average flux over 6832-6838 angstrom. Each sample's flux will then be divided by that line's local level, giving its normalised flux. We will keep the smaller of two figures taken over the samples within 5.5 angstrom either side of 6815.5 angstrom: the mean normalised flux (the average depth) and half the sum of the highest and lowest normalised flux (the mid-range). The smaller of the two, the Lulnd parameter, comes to 0.99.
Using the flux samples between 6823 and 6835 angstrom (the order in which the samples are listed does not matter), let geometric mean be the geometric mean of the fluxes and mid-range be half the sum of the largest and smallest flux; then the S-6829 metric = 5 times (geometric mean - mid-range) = -0.25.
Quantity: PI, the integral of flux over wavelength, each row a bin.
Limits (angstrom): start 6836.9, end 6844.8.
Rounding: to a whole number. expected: 108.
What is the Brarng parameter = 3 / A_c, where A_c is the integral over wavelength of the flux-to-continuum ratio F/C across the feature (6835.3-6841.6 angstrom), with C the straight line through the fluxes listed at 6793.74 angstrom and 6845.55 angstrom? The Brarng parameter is 0.486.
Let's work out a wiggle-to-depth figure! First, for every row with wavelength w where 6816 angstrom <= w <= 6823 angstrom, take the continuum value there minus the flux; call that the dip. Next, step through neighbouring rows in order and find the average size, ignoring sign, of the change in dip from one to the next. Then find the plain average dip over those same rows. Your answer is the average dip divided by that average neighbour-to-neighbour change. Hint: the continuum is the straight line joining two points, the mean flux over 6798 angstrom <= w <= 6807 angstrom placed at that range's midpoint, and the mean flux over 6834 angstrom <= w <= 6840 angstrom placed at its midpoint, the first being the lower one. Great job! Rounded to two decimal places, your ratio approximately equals 0.04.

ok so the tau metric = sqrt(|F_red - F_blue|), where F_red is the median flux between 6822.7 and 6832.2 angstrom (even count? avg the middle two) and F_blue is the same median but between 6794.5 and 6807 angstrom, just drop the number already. 0.2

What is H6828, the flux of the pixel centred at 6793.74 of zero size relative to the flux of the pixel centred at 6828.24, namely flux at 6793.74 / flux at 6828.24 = 0.96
